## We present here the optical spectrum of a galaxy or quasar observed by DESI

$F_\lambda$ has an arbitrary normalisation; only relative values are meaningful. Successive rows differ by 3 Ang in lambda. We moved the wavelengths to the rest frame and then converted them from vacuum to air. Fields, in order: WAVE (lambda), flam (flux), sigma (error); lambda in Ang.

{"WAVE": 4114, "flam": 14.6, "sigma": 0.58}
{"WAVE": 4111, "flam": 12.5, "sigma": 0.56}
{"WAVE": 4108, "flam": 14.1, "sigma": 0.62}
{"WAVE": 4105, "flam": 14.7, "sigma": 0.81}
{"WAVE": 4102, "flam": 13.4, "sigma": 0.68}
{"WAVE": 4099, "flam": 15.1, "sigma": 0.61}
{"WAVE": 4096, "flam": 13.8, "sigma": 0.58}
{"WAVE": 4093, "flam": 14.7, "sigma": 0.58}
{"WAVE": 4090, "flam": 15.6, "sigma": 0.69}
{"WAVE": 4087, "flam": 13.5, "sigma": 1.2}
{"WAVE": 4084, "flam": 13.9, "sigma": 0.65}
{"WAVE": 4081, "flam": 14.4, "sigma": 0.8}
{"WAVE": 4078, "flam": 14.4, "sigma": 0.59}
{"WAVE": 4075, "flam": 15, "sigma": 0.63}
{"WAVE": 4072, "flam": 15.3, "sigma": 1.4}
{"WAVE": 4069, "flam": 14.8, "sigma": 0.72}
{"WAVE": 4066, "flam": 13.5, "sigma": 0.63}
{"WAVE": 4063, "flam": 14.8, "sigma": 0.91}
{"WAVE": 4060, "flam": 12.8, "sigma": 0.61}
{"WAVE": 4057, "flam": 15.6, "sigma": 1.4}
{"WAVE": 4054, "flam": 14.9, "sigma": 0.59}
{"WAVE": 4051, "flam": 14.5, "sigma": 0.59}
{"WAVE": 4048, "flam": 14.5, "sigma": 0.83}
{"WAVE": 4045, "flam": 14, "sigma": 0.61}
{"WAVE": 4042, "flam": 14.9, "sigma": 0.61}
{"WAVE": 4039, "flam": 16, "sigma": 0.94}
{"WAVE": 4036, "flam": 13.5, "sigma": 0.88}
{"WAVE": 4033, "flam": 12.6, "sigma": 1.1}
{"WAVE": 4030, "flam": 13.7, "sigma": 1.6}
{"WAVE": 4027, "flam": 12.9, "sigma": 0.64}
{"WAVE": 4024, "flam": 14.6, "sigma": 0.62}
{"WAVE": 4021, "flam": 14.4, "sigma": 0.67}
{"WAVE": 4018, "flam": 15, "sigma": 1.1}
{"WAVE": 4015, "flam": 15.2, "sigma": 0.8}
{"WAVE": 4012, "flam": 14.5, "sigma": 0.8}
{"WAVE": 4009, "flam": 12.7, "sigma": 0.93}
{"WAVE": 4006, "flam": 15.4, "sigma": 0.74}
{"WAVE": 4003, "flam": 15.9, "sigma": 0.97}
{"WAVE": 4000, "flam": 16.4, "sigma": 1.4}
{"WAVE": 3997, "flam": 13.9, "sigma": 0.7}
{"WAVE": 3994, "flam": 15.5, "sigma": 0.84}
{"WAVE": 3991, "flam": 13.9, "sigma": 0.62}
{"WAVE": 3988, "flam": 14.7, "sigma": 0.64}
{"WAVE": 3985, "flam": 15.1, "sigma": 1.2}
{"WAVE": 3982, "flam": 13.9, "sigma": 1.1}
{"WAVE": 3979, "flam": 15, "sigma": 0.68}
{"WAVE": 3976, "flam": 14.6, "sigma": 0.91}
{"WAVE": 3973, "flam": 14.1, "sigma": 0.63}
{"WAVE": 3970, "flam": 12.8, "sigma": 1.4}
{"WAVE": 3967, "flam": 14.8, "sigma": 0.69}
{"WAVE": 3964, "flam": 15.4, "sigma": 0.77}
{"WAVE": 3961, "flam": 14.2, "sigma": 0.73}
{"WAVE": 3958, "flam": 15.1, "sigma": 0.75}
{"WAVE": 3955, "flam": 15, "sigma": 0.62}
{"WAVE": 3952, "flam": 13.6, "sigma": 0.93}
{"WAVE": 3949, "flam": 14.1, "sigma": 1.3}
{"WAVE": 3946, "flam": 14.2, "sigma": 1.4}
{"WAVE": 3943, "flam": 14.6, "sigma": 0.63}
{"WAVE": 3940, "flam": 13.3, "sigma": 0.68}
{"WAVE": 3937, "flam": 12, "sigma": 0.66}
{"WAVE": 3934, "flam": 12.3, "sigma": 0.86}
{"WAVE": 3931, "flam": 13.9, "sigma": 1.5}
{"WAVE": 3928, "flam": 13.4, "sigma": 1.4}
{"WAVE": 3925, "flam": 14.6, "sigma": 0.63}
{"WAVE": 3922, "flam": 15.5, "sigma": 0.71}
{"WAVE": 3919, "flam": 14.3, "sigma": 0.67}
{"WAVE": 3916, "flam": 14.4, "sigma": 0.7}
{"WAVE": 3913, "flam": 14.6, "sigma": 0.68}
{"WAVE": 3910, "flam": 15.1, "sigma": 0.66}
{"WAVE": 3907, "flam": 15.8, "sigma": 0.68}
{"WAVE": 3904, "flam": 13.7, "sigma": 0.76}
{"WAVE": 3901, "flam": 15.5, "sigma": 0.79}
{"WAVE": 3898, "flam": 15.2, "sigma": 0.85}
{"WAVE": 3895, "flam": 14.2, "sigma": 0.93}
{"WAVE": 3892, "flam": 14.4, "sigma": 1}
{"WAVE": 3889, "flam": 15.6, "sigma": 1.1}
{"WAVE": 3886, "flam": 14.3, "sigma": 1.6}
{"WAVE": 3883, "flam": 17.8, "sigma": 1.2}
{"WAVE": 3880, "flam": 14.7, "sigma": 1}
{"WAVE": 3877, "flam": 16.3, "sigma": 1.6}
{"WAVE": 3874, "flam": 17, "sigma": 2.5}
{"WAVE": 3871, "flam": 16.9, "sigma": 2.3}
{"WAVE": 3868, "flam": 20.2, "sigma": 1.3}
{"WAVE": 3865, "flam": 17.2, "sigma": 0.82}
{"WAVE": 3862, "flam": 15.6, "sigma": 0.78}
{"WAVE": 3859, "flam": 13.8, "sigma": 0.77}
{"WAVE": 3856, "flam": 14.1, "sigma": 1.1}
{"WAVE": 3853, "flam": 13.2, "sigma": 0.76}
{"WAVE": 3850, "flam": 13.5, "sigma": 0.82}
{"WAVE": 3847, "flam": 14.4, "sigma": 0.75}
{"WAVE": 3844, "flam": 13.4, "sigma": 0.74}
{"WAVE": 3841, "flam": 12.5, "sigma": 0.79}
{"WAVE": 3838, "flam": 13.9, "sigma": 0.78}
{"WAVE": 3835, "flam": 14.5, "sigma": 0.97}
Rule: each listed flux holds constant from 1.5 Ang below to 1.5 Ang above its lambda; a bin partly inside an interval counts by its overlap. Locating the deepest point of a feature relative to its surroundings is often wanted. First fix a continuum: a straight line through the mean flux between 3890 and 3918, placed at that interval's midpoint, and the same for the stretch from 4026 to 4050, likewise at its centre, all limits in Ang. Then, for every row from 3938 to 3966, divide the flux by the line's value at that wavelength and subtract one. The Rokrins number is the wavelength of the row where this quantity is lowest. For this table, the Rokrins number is 3940 Ang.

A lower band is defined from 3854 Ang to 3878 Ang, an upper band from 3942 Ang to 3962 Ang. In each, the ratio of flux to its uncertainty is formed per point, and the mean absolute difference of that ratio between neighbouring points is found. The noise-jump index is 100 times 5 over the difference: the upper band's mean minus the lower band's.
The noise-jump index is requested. 307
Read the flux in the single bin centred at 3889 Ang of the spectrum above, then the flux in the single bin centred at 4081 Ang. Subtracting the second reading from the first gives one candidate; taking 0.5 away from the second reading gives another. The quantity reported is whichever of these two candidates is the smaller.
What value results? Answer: 1.2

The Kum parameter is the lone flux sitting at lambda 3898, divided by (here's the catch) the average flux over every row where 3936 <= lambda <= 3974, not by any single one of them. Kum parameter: 1.08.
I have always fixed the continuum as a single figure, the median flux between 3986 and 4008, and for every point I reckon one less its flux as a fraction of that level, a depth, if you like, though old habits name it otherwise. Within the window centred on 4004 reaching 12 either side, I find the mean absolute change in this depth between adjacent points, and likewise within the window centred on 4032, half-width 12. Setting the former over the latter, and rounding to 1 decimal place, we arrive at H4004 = 1.2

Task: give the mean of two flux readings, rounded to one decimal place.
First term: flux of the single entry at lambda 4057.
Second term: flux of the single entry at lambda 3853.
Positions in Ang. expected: 14.4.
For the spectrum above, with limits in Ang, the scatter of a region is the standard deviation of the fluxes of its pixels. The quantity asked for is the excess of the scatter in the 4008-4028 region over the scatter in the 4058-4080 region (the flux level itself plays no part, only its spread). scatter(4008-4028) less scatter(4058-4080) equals 0.1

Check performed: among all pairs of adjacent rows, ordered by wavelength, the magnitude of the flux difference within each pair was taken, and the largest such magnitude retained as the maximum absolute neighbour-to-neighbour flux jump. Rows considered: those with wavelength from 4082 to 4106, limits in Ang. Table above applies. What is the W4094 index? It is 2.1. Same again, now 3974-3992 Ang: 1.2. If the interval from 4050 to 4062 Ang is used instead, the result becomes 2.8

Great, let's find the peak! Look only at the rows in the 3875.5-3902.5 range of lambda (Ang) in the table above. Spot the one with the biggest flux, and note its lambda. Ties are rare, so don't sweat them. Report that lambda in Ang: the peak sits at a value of 3883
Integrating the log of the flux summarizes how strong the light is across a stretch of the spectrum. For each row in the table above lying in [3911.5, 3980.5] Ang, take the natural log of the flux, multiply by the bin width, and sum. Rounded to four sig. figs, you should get 182.8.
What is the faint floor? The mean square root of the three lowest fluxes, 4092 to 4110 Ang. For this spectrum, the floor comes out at 3.71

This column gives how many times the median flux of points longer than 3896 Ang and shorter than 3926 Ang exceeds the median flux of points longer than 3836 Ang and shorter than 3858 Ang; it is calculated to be 1.10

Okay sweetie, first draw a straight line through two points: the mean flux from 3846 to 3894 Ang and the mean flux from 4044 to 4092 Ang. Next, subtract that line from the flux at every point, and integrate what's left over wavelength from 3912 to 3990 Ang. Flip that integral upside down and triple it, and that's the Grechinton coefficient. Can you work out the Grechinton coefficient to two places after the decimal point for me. -0.04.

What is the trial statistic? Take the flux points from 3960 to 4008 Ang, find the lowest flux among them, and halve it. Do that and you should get 6.40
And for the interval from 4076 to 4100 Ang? 6.75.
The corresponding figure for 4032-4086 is 6.30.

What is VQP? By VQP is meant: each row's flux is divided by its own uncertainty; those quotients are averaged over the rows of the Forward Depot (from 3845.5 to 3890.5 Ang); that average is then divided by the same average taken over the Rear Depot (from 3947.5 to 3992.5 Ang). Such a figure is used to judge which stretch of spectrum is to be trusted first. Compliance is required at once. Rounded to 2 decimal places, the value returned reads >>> 0.80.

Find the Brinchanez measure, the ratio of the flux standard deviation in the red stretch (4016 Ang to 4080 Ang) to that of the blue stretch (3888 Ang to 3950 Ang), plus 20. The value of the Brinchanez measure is 20.91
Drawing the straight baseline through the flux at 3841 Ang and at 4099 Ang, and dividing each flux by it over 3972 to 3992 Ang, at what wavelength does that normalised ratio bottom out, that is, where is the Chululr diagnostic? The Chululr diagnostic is 3991 Ang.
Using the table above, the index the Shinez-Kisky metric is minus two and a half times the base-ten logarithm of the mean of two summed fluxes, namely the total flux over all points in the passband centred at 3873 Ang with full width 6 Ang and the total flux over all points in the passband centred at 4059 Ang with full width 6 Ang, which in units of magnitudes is -3.73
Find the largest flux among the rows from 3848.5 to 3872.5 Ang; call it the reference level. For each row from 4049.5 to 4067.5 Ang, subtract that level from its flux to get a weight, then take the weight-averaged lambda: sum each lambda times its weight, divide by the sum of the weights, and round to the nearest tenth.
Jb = 4058.8 Ang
